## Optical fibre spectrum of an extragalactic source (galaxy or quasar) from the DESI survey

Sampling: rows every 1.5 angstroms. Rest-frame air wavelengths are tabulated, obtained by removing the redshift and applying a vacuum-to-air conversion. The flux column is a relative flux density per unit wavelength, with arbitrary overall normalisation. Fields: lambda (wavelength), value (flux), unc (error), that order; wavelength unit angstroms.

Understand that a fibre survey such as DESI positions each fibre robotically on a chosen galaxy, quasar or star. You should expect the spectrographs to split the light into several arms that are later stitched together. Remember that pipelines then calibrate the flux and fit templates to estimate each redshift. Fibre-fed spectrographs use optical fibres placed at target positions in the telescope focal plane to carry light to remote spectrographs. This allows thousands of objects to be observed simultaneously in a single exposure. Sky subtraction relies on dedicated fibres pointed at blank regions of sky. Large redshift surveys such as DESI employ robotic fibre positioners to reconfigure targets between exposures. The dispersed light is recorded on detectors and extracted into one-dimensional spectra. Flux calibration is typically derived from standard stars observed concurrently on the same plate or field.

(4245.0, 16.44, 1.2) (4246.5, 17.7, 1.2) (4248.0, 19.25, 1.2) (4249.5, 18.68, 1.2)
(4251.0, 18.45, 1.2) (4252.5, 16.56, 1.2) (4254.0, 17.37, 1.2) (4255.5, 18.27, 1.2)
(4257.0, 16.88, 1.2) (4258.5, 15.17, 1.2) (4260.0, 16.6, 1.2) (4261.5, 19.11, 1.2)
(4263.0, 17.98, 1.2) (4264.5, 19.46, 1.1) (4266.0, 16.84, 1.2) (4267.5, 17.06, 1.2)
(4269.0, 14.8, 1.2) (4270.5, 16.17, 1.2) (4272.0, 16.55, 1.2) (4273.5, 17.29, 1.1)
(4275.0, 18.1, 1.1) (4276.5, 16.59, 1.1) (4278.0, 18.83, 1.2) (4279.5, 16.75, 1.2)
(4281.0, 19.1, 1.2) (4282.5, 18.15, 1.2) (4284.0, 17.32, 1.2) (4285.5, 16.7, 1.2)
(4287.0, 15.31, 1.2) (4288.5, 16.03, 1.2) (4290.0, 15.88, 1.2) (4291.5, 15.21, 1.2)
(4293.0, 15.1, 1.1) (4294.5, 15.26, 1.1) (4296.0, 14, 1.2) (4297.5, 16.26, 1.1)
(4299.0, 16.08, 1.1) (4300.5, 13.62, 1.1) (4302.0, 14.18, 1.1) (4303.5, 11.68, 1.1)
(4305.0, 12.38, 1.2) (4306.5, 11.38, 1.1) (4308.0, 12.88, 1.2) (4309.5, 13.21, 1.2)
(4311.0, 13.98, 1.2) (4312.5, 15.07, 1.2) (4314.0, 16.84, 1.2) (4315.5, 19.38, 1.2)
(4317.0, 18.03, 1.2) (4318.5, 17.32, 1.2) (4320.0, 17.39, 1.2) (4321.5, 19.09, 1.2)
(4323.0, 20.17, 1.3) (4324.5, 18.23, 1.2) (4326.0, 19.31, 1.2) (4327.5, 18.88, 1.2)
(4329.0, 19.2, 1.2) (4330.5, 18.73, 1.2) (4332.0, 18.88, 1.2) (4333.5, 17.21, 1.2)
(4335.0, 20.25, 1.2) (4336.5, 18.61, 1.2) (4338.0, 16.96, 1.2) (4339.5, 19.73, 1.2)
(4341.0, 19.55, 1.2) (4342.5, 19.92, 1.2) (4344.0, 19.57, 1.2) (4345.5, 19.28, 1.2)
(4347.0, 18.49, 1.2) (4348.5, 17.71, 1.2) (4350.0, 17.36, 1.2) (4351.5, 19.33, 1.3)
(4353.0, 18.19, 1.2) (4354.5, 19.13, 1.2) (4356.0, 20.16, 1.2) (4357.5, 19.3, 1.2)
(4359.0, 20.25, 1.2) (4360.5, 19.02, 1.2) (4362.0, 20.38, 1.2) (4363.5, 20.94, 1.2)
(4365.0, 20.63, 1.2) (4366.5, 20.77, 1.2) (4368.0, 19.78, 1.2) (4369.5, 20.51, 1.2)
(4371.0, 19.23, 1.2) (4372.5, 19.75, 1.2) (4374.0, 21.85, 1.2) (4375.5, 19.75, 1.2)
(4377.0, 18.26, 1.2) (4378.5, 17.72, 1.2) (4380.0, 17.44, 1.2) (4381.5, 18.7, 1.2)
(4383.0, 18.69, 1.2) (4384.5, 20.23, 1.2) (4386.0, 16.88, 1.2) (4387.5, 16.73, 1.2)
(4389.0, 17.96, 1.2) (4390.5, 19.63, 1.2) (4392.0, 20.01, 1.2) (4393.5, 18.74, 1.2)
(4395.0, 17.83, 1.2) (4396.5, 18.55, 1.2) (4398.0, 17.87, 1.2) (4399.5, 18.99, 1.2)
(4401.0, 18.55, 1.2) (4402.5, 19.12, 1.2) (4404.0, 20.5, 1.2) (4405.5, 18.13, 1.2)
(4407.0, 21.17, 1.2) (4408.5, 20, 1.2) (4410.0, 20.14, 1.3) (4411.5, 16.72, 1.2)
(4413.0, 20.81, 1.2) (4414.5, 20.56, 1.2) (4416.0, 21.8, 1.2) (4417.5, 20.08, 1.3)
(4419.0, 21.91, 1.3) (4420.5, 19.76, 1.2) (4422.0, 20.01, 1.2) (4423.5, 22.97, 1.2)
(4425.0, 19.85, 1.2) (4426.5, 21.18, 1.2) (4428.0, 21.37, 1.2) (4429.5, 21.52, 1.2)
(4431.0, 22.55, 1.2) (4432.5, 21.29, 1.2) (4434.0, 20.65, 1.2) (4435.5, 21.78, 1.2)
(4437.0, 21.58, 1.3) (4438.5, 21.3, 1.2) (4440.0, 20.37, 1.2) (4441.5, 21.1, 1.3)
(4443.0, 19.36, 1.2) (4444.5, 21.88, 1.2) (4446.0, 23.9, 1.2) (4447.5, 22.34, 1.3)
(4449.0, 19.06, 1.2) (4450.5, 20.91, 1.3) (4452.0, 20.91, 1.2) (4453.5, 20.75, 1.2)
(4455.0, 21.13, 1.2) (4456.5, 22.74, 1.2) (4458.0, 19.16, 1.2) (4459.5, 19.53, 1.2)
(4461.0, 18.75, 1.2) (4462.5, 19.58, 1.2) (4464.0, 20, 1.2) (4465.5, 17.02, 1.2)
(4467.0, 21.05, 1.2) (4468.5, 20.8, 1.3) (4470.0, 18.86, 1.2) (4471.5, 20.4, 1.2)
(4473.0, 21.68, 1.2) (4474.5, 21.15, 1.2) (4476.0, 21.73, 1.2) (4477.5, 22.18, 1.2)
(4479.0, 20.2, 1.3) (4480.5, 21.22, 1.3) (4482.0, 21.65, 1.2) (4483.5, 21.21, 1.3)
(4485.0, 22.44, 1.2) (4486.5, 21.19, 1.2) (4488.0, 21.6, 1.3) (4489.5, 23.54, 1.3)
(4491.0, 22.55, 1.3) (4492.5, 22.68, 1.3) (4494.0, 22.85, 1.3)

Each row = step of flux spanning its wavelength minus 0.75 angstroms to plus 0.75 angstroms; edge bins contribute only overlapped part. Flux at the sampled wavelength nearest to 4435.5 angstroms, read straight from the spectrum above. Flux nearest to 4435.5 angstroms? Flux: 21.78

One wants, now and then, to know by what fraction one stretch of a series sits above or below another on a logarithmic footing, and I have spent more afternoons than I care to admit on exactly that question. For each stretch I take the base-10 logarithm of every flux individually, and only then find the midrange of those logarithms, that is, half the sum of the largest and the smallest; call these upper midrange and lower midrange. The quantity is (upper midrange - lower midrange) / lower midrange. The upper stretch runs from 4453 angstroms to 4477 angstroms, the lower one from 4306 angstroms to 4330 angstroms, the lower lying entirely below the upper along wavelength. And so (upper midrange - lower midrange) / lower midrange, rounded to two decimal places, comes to 0.10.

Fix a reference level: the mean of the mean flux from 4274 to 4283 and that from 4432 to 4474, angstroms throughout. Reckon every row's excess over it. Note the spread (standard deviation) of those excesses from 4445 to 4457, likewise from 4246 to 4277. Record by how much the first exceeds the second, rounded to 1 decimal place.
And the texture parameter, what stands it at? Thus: 0.2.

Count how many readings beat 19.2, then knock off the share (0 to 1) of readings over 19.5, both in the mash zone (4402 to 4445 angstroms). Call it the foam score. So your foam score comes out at 25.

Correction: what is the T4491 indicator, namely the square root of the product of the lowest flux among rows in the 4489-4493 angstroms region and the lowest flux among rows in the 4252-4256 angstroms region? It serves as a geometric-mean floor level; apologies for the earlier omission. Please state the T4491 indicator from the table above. 19.3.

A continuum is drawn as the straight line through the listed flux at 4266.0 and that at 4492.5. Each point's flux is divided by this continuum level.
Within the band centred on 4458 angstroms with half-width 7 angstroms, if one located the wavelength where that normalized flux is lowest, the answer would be 4461.0 angstroms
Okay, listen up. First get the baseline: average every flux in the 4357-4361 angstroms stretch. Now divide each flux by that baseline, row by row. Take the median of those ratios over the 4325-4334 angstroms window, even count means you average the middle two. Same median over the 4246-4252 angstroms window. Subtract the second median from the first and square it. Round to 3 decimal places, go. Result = 0.000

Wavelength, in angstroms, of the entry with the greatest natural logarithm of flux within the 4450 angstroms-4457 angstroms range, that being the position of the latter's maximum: 4456.5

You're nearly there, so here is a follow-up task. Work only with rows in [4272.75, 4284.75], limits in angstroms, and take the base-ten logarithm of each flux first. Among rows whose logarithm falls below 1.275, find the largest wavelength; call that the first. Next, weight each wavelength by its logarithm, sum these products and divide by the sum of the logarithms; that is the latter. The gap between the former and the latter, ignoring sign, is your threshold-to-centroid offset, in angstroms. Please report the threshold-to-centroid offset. 5.2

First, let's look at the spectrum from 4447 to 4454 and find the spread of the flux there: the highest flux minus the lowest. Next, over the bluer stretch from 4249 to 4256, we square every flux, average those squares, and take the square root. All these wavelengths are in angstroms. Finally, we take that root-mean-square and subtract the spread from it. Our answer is 14.60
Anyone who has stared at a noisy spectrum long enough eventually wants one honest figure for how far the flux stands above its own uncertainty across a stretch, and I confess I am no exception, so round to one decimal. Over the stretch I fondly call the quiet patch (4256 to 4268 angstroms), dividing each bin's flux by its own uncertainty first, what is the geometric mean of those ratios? 14.6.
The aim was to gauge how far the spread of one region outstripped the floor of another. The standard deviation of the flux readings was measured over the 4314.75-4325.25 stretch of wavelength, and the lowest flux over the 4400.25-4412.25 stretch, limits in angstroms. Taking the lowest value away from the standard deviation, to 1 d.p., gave -15.7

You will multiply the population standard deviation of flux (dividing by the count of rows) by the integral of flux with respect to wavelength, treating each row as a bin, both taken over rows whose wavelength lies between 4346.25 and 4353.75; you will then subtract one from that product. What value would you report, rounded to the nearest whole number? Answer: 92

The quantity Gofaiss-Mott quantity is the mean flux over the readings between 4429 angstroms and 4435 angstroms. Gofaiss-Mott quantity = 21.5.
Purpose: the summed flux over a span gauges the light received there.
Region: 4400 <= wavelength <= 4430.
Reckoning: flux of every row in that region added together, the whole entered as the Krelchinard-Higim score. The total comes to 406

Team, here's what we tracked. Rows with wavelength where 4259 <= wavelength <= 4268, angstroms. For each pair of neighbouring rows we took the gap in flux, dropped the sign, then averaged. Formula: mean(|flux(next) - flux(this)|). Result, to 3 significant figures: 1.59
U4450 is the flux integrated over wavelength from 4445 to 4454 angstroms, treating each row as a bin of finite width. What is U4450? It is 192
